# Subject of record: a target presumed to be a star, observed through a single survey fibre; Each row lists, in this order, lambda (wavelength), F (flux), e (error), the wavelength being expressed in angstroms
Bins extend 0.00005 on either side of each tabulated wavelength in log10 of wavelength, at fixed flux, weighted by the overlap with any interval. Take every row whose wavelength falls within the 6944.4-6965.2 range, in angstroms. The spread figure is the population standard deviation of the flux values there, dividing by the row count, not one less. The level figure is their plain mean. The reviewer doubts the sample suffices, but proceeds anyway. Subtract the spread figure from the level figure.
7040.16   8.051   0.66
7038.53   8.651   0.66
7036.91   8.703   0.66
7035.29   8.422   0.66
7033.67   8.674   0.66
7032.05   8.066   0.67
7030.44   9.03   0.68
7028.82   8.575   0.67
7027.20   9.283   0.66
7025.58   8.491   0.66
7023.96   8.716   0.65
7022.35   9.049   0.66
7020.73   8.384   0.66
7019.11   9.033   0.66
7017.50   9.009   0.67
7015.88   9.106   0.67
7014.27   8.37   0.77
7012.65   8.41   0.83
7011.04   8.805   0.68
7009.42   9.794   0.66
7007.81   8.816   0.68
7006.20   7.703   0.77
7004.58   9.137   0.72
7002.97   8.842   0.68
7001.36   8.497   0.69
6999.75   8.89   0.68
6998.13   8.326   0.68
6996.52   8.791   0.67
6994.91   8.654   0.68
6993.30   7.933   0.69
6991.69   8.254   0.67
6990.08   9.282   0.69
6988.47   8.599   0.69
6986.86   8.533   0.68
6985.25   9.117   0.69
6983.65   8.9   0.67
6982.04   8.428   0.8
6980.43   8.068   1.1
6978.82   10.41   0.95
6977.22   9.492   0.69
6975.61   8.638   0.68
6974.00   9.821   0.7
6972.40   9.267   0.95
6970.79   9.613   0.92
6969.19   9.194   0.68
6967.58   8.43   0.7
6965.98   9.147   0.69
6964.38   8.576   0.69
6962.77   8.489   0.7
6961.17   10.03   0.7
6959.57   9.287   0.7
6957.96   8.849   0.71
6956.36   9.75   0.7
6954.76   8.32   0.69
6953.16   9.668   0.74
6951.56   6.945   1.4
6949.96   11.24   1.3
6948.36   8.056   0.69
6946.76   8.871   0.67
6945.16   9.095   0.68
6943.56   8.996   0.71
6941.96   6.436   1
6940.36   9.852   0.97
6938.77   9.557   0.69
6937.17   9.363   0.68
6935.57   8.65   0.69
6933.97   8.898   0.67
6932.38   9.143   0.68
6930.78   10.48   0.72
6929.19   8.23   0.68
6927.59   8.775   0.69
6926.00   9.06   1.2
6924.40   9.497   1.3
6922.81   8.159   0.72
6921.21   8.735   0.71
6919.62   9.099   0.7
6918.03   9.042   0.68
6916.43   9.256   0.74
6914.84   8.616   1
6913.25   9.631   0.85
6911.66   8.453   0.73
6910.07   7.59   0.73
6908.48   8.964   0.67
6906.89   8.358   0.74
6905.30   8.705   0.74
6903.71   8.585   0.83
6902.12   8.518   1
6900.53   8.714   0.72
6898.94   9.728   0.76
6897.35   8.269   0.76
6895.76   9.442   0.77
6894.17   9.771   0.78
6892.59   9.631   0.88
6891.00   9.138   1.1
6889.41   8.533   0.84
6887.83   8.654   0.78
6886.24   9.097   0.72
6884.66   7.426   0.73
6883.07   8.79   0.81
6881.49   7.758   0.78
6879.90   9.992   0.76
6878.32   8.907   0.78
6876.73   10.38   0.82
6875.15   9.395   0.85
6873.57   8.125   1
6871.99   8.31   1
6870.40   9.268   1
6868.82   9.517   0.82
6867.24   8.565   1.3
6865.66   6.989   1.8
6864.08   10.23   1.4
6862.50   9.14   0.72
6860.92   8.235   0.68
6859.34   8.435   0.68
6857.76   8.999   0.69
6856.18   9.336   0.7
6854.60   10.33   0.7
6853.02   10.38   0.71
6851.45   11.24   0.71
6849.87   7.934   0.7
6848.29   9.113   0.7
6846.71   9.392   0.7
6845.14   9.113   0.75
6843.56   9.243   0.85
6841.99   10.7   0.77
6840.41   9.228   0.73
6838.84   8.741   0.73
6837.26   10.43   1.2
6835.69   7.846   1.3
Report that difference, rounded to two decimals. 8.00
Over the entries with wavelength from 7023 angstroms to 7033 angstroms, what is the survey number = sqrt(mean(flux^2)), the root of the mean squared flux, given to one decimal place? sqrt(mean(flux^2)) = 8.7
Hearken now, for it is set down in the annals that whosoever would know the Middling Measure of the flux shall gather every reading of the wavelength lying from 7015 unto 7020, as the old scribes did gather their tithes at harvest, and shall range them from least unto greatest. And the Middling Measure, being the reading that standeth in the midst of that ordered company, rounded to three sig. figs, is 9.03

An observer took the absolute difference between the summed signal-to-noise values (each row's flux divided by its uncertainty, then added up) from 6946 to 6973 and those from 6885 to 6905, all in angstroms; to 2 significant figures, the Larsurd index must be 69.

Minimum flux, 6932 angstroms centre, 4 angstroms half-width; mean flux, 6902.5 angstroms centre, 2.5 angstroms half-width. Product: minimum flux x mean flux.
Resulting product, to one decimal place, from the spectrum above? 70.8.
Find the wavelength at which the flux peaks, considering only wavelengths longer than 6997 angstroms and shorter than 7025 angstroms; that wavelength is 7009.42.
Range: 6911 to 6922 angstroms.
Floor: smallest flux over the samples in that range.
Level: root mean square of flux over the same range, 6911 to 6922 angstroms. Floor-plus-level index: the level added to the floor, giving 17.4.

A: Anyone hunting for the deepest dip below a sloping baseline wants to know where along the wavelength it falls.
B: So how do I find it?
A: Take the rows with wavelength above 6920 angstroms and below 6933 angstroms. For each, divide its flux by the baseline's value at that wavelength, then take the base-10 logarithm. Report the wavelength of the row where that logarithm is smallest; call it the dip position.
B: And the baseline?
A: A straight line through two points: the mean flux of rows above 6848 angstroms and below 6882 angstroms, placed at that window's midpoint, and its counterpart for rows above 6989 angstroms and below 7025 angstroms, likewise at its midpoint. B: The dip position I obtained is 6922.81 angstroms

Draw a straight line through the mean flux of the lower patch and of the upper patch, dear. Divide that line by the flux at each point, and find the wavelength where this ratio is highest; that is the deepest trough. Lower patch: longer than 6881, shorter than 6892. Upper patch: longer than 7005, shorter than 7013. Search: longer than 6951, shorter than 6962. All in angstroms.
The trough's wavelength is 6951.56 angstroms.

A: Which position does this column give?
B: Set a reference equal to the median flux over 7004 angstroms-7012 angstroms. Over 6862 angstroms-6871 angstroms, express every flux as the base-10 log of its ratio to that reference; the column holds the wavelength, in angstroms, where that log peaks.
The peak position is 6864.08 angstroms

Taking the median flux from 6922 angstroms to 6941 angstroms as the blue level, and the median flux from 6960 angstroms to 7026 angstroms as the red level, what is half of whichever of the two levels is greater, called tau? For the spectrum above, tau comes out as 4.55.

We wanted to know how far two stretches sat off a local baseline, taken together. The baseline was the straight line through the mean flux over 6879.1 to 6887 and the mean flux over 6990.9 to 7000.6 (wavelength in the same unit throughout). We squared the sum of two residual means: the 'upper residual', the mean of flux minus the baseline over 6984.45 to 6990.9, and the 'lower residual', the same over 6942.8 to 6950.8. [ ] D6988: 1.2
